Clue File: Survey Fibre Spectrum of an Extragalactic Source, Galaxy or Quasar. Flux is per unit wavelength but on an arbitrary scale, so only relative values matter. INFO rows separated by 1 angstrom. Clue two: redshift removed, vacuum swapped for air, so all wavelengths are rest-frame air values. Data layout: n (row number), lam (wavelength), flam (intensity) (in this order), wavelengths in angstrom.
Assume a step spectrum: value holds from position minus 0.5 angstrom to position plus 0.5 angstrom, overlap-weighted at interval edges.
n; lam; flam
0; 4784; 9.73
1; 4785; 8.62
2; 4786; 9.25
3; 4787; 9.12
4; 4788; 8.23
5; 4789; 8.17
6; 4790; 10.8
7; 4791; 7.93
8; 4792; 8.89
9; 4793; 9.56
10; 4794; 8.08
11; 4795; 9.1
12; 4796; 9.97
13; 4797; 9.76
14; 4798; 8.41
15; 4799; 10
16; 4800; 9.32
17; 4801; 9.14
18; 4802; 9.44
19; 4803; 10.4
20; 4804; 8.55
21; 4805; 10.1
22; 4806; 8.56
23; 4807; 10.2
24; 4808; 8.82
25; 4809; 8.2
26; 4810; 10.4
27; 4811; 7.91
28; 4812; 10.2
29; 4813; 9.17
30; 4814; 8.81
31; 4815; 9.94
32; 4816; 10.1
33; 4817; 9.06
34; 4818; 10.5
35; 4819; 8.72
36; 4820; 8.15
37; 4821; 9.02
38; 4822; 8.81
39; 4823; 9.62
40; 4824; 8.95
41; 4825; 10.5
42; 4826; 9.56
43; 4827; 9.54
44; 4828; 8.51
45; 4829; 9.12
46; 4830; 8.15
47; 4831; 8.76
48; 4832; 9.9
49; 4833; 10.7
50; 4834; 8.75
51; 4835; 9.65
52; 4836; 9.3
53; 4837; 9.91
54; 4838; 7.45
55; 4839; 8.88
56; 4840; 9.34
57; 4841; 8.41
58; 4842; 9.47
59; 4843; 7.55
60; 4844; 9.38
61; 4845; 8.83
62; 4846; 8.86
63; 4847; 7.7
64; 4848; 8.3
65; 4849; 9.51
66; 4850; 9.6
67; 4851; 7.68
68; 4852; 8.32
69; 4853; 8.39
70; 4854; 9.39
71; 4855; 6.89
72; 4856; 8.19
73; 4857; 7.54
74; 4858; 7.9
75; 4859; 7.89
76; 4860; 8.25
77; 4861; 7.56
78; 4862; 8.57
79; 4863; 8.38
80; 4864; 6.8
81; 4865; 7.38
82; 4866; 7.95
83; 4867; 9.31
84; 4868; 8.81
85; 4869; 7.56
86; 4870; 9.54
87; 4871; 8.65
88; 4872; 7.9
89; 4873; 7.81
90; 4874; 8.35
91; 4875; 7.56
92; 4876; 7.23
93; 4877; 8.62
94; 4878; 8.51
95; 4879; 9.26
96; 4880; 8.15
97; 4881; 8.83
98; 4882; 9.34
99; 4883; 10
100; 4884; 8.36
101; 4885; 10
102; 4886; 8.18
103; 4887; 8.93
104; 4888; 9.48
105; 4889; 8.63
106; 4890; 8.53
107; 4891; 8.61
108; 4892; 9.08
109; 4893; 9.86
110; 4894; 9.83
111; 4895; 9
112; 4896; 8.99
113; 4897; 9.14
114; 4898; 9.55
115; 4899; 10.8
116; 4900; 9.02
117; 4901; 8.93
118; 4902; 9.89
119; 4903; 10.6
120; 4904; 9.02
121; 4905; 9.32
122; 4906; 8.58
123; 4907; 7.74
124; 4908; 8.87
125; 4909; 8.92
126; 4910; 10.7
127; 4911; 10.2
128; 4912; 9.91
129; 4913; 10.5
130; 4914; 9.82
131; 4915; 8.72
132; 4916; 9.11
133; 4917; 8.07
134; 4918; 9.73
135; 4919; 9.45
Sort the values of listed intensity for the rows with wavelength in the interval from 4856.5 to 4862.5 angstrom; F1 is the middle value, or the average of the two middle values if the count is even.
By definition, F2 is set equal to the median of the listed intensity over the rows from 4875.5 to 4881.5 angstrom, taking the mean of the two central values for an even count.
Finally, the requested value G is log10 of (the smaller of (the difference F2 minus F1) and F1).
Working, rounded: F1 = 7.9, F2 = 8.6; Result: -0.2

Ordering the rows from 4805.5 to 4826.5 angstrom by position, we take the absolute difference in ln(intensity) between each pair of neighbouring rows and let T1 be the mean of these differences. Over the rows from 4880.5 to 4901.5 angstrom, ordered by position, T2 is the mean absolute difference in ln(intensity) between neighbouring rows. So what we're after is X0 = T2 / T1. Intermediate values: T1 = 0.125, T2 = 0.077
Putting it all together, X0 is 0.62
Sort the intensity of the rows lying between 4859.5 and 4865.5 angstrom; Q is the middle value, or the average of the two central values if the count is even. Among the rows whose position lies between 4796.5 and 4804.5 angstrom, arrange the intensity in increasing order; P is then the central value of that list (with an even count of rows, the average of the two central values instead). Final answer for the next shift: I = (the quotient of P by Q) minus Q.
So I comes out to -6.72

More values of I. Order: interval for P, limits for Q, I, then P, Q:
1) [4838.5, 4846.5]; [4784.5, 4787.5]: -8.15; 8.9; 9.1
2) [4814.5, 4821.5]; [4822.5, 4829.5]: -8.59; 9.1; 9.5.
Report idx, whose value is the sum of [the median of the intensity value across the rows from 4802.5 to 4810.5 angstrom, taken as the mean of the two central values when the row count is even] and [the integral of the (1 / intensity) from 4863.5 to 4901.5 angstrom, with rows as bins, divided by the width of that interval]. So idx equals 9.58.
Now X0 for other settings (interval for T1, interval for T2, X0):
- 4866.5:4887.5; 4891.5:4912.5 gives 0.71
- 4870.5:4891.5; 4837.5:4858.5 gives 1.35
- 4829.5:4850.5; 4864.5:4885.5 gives 0.90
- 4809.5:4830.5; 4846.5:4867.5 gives 0.96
